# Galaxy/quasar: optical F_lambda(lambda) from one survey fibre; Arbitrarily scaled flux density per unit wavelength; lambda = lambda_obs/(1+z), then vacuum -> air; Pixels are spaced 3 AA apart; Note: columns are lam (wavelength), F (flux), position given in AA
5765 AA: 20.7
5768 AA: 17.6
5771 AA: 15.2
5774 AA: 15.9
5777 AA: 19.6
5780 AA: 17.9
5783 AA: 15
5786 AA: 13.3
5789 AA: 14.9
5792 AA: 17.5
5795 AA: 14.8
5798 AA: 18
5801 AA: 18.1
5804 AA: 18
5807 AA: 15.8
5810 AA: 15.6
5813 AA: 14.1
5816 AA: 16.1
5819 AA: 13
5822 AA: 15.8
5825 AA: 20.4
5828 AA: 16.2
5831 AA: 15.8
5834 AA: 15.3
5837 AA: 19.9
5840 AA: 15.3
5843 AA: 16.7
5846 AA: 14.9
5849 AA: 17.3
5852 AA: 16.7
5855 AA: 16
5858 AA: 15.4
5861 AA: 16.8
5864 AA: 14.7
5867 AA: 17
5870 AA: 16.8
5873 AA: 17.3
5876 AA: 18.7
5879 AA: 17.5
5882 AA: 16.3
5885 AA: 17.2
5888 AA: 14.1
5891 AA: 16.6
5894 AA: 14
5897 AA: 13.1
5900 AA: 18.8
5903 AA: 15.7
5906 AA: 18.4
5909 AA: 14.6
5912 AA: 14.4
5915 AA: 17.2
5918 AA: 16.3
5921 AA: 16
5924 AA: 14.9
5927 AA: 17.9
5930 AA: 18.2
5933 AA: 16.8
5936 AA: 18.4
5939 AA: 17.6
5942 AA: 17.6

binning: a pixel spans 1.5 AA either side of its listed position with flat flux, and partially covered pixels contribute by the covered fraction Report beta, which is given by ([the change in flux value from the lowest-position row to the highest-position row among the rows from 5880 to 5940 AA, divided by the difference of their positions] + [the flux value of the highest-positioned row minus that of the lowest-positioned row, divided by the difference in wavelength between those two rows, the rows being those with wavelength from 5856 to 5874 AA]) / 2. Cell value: 0.07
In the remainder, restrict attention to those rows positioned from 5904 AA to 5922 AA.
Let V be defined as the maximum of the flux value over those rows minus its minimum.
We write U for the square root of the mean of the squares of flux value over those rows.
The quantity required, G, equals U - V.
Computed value 12.2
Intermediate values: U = 16.2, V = 4.0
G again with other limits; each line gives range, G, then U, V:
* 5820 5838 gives 12.3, 17.4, 5.1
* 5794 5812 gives 13.5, 16.8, 3.3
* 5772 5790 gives 9.9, 16.2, 6.3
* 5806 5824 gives 12.0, 15.1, 3.1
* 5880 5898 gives 11.2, 15.3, 4.1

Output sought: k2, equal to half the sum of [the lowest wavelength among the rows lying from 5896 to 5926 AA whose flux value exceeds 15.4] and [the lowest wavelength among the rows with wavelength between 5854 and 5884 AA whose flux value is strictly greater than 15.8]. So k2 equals 5877.5 AA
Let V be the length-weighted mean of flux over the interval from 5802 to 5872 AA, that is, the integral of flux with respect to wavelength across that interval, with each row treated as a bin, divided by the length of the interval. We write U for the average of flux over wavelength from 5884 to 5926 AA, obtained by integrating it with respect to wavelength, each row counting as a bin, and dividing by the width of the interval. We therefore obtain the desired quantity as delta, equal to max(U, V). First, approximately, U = 15.8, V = 16.3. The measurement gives 16.3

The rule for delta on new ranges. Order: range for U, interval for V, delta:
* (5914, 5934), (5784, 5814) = 16.7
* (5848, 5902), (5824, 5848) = 16.7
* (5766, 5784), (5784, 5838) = 17.0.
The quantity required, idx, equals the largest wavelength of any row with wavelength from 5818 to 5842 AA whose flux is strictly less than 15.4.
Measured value 5840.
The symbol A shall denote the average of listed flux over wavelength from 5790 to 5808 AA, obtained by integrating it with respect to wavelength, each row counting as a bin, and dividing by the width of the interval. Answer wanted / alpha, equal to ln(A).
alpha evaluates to 2.83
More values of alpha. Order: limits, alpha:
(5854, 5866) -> 2.76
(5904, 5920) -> 2.78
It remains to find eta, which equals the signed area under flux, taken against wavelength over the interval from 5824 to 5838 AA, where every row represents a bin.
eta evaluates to 243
